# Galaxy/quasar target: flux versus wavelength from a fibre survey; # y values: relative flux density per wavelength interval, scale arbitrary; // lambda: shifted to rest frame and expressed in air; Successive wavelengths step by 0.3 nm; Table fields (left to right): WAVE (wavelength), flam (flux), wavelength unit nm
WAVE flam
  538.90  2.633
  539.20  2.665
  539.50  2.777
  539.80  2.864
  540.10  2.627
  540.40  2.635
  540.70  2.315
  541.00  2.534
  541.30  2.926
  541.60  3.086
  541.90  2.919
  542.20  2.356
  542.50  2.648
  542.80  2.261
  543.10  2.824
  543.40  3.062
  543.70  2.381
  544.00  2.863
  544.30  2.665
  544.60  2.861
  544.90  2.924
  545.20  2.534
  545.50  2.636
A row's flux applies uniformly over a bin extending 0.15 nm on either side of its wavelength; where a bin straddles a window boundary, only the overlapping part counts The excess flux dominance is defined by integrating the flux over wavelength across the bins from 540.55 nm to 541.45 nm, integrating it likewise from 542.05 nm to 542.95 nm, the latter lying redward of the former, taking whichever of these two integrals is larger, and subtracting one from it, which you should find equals 1.33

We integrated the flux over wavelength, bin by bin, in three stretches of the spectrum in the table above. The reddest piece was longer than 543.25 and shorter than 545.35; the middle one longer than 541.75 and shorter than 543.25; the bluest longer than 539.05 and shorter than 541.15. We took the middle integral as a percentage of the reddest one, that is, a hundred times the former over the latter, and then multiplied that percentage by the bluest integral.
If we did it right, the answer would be 373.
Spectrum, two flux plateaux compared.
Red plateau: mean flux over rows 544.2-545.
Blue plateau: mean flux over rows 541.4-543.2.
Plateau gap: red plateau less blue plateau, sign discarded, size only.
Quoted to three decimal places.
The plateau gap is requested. 0.134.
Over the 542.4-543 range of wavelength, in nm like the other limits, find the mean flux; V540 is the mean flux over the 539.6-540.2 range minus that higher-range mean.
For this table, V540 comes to 0.29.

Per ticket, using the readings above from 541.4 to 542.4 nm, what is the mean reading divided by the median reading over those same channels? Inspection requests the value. 0.95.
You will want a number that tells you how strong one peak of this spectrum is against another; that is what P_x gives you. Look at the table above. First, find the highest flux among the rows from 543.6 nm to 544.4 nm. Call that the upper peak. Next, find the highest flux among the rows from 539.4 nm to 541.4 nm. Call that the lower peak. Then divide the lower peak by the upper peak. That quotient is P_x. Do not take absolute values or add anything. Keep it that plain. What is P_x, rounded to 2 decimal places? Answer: 1.02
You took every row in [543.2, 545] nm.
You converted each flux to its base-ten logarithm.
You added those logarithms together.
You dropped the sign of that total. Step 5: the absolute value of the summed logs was 2.7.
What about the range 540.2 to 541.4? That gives 1.7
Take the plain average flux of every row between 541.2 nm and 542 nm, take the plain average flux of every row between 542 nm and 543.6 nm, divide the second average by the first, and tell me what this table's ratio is 0.88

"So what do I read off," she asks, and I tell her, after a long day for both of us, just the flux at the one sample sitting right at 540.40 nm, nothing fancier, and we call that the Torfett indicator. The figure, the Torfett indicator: 2.635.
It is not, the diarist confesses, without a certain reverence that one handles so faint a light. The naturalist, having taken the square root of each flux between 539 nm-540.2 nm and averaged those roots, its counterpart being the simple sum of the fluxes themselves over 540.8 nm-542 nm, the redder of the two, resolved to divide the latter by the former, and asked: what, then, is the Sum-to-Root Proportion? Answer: 6.9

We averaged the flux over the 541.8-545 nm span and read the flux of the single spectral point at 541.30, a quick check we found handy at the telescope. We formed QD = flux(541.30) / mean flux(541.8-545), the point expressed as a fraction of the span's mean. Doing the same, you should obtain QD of 1.08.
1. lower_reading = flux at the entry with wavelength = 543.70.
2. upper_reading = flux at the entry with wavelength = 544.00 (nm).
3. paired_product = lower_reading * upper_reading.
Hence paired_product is 6.82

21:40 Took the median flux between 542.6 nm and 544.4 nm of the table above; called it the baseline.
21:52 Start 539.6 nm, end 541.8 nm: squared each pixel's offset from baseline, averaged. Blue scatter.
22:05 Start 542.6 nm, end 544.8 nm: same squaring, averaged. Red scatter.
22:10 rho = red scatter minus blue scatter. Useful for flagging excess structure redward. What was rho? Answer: 0.01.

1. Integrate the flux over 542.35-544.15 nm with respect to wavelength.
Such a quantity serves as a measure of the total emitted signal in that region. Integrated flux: 4.81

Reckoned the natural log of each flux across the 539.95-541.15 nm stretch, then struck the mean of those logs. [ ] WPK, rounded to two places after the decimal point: 0.93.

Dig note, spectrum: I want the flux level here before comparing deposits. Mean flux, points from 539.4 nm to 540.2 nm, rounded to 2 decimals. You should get 2.76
